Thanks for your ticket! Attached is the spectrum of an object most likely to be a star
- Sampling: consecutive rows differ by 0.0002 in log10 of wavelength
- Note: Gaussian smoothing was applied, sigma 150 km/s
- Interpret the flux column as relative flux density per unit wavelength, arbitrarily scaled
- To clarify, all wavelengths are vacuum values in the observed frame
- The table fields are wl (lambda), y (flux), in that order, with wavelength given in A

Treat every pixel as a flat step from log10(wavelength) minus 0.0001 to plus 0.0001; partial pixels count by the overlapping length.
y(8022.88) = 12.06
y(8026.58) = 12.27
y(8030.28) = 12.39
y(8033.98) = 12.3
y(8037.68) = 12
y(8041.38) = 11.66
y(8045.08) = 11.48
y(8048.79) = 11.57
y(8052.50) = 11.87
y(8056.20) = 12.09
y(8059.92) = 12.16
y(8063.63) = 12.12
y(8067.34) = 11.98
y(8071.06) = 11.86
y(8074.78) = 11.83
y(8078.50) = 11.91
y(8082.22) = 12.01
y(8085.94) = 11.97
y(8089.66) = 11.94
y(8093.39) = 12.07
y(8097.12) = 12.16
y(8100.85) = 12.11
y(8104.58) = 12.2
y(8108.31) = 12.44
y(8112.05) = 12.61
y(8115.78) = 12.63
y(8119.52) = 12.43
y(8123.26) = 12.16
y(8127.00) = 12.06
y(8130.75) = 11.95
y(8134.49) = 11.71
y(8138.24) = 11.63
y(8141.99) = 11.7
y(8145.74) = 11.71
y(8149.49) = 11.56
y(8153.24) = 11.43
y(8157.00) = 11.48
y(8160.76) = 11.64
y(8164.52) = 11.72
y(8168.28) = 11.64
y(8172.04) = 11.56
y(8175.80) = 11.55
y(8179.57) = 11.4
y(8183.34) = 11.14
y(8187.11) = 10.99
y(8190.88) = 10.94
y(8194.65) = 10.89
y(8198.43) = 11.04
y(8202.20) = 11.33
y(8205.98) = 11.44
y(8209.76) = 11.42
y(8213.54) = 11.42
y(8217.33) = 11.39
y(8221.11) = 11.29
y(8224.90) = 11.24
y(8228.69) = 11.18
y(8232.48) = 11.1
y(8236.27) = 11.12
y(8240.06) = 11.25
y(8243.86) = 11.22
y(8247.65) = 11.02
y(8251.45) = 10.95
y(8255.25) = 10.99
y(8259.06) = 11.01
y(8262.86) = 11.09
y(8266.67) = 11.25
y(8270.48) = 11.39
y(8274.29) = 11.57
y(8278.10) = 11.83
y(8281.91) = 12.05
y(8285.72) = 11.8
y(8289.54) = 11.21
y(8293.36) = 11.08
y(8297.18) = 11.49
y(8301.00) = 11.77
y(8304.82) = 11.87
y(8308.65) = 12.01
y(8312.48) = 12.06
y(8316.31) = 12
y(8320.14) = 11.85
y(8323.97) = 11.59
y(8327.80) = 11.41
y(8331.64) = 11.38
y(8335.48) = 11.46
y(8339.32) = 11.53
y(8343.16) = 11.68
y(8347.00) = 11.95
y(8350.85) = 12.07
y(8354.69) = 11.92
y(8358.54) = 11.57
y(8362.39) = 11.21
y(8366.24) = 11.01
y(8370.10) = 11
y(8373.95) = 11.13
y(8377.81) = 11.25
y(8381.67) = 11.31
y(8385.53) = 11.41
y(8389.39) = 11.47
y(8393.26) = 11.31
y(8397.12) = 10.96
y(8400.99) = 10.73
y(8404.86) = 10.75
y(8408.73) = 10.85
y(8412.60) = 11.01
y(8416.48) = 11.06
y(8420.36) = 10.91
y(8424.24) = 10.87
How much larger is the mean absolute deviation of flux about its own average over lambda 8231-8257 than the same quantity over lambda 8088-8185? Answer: -0.24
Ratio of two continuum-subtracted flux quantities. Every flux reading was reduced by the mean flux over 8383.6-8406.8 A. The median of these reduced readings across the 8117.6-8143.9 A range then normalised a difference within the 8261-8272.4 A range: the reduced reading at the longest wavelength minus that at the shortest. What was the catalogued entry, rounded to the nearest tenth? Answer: 0.4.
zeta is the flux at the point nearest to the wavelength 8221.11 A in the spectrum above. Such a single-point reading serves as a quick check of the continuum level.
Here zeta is 11.29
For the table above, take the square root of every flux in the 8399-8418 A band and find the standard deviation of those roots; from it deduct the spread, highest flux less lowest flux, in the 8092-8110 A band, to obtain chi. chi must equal -0.35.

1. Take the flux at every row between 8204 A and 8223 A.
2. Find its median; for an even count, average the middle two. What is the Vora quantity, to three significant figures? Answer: 11.4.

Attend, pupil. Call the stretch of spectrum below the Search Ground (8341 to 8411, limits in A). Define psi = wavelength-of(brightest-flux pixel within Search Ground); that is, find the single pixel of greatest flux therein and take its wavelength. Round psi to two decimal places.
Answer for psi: 8350.85 A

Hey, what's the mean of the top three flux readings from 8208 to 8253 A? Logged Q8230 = 11.4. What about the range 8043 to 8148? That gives 12.6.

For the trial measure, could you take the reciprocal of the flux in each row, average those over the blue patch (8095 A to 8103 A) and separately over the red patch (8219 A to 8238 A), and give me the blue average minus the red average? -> -0.0070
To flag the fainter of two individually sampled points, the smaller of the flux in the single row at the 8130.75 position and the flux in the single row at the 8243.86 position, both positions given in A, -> 11.2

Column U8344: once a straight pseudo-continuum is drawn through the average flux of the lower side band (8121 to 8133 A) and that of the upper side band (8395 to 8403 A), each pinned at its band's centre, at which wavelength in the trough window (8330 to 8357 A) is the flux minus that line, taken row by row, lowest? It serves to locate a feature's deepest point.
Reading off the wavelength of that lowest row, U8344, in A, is 8331.64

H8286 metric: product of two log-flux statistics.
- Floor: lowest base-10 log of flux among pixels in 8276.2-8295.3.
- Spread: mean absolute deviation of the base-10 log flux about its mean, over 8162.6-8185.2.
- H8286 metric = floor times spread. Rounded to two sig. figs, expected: 0.0061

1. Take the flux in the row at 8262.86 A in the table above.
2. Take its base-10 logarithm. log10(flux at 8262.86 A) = 1.045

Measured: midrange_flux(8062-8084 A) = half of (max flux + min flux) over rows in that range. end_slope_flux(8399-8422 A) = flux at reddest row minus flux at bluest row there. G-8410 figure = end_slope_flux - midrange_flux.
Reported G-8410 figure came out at -11.8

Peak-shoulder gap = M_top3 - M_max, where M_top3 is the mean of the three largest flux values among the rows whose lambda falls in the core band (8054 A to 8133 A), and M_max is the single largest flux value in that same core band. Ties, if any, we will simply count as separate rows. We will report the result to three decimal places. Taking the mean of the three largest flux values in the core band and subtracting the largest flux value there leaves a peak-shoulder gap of -0.070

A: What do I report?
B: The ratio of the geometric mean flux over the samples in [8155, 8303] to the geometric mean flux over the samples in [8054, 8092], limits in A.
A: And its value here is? 0.94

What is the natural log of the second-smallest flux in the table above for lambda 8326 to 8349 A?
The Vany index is 2.43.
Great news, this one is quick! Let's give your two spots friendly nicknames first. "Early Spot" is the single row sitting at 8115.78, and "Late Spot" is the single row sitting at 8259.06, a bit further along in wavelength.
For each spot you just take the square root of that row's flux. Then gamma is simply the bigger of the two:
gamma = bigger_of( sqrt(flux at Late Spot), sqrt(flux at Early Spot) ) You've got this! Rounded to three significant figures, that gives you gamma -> 3.55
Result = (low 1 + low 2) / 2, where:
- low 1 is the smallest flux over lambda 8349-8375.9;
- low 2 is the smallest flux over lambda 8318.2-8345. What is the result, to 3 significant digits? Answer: 11.2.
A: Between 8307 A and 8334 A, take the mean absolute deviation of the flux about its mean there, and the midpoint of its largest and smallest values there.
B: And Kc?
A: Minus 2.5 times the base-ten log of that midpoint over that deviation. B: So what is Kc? -4.2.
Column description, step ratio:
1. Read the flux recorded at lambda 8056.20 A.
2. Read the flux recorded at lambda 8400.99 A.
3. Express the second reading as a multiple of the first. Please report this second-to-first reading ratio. 0.888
